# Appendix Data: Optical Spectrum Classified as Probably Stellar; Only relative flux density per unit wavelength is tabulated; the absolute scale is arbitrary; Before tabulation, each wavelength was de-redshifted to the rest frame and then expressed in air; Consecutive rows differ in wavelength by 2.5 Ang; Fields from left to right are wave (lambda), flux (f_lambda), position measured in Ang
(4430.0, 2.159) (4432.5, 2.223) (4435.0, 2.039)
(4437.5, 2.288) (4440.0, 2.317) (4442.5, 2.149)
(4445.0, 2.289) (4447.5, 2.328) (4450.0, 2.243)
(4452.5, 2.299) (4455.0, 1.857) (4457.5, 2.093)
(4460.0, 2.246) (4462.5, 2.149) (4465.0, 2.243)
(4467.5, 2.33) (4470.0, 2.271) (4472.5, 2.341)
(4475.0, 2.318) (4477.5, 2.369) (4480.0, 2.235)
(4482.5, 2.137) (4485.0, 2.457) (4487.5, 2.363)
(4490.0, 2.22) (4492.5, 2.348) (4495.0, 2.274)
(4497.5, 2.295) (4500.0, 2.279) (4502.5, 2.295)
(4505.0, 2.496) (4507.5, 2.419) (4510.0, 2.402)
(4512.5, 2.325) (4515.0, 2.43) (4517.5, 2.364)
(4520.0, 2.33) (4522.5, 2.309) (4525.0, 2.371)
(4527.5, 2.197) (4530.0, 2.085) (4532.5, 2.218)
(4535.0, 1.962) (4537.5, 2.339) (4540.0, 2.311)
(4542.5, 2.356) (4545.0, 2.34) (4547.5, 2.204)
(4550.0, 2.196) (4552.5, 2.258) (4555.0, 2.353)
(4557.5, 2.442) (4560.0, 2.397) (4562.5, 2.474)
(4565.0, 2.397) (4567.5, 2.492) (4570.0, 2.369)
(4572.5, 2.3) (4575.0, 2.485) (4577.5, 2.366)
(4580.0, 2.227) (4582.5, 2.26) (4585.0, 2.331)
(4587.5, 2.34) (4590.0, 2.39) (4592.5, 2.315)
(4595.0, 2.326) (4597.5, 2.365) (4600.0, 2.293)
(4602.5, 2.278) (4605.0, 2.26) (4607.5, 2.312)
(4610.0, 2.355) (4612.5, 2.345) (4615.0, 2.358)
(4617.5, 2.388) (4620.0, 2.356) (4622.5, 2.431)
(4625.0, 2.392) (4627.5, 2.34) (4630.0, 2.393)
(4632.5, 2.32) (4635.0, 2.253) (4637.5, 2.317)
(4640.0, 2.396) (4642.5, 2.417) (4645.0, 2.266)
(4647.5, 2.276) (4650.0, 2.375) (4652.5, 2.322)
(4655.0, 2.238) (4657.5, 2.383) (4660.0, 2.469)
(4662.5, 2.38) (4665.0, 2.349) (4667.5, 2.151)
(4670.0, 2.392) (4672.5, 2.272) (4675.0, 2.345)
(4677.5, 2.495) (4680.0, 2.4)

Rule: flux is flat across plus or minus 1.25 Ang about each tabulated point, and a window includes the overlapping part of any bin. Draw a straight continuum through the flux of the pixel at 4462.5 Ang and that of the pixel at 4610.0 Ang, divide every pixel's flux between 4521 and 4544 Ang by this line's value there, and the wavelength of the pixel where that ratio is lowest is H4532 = 4535.0 Ang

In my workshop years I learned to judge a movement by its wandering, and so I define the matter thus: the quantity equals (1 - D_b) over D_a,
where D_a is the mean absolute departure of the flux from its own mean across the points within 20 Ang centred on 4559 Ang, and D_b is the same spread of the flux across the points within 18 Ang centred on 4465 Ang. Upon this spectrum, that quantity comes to 12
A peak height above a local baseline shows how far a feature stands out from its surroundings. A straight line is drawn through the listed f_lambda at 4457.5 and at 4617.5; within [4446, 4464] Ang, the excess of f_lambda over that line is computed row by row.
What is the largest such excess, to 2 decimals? 0.25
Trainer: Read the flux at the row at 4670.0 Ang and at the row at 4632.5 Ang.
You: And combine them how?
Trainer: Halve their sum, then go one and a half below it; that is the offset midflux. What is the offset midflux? 0.86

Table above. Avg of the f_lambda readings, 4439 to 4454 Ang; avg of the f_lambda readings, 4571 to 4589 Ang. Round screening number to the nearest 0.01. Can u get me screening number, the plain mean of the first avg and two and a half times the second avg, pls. 4.05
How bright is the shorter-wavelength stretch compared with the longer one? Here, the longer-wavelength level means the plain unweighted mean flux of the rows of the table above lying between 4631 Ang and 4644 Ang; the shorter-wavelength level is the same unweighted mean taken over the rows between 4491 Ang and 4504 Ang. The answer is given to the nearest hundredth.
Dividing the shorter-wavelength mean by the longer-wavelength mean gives 0.98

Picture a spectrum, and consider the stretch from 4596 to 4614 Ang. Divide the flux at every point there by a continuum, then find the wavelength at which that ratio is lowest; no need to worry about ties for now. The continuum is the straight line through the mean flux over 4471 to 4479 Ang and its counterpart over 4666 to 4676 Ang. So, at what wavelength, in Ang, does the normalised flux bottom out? 4605.0 Ang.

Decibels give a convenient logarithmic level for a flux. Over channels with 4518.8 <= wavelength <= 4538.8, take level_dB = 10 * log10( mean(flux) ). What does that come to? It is 3.48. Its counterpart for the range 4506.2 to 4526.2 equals 3.75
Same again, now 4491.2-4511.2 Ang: 3.71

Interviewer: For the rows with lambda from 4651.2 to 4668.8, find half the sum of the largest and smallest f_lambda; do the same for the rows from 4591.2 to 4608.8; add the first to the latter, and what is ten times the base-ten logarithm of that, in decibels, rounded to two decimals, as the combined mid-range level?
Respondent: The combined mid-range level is 6.65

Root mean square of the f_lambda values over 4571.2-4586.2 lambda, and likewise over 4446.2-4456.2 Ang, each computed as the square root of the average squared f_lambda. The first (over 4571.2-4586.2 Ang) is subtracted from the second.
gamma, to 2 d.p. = -0.14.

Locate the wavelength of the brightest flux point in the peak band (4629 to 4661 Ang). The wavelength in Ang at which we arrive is 4660.0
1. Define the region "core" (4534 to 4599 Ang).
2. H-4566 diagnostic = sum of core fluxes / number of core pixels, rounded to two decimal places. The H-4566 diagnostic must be 2.33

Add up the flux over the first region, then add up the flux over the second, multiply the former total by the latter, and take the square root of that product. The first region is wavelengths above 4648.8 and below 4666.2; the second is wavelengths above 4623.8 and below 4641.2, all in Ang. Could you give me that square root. 16.5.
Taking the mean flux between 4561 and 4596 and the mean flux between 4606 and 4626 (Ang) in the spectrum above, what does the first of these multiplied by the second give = 5.59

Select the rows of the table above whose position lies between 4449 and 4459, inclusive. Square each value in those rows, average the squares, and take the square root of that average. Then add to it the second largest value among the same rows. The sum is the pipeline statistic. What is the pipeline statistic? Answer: 4.37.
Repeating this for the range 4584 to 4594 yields 4.68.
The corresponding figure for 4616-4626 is 4.78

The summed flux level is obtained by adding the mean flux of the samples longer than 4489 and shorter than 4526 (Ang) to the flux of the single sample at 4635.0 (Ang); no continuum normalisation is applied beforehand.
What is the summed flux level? 4.60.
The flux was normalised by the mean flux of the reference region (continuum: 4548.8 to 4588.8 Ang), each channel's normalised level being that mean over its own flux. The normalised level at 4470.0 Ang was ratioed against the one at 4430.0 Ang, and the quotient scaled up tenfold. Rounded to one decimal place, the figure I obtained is 9.5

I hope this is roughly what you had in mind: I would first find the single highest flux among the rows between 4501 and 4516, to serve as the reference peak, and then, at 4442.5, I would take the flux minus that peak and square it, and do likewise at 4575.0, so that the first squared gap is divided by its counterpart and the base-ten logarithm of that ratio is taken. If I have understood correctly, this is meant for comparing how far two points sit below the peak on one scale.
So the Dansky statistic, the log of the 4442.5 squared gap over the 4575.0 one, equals 3.0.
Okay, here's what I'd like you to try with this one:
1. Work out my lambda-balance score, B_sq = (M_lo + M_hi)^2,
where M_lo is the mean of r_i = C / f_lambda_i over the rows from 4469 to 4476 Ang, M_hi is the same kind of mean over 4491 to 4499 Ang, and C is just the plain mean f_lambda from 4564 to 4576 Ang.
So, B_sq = 4.36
